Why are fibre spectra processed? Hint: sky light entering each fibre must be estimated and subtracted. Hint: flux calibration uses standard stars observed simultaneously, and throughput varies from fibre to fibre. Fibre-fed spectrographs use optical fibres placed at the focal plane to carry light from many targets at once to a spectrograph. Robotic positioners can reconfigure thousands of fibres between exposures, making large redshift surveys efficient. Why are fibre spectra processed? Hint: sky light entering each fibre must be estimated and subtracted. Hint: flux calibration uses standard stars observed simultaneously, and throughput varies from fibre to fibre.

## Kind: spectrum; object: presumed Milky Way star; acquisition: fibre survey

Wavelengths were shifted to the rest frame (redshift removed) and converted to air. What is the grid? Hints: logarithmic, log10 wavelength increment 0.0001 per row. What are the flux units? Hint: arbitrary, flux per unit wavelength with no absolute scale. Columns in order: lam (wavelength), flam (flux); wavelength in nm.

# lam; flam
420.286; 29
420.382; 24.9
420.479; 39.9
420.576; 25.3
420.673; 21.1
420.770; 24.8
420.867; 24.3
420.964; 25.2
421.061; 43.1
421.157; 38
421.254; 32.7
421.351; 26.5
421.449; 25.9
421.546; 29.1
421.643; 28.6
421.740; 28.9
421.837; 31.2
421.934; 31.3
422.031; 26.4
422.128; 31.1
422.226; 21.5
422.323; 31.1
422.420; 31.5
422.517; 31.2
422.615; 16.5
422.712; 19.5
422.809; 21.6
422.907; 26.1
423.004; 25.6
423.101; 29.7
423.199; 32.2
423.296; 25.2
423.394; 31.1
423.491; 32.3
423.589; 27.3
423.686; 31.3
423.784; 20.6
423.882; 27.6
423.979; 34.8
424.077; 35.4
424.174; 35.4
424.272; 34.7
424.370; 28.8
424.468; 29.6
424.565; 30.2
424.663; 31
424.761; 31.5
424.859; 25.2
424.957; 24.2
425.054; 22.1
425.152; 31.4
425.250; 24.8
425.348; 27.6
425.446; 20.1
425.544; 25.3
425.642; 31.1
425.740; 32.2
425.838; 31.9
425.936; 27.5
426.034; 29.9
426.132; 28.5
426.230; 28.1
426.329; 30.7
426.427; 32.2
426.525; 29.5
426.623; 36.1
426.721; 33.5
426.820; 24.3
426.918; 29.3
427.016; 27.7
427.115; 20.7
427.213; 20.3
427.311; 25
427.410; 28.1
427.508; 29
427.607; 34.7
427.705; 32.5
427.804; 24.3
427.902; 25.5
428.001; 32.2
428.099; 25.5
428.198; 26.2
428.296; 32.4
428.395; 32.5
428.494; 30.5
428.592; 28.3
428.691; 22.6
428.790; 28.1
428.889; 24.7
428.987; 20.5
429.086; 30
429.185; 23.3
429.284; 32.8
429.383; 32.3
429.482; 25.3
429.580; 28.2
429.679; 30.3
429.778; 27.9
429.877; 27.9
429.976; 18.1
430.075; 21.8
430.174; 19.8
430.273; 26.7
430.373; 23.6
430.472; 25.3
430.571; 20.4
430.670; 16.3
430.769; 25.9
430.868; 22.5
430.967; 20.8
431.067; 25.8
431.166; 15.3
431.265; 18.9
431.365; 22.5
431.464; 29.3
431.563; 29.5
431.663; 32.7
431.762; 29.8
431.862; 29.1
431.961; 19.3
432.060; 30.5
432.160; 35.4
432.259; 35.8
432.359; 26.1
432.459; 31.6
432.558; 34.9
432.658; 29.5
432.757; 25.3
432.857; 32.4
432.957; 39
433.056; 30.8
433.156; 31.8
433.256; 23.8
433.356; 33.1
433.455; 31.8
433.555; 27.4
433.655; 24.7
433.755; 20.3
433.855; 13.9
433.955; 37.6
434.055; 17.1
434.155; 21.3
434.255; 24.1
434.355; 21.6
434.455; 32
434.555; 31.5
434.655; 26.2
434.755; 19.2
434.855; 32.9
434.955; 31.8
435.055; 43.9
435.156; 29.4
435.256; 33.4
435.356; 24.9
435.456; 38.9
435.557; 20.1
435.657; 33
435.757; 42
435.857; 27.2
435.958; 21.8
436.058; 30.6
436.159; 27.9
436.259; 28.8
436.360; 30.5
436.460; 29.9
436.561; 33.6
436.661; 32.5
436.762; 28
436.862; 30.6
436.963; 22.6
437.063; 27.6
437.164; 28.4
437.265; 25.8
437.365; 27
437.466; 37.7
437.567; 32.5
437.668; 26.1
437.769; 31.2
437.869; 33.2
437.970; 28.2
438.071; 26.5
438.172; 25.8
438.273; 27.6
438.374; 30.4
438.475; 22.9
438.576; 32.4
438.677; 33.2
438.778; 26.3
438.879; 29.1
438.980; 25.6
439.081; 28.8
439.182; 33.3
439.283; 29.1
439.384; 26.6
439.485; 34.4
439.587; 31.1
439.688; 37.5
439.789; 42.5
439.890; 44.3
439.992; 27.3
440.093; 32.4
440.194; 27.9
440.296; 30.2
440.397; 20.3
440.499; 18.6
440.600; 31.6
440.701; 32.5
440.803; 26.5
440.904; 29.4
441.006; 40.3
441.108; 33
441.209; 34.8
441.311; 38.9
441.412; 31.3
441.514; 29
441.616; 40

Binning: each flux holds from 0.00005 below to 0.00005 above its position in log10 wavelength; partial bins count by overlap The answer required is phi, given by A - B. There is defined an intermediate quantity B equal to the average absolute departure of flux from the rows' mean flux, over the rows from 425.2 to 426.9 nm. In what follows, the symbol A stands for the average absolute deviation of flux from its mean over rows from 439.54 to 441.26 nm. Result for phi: 2.0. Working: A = 5.1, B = 3.1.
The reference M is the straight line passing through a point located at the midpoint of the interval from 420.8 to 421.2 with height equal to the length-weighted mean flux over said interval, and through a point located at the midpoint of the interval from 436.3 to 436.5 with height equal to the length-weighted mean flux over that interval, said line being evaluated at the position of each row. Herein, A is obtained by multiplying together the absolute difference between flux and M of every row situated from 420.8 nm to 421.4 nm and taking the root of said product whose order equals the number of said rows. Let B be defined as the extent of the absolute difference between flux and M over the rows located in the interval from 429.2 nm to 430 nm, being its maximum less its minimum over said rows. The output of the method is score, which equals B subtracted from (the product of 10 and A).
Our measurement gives 34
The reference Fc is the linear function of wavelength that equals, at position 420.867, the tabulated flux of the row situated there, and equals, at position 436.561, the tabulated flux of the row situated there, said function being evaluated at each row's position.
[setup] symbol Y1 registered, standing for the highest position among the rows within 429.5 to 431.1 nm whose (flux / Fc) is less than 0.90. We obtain 431.067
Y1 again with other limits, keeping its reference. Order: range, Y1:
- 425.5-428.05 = 427.902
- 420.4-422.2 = 420.673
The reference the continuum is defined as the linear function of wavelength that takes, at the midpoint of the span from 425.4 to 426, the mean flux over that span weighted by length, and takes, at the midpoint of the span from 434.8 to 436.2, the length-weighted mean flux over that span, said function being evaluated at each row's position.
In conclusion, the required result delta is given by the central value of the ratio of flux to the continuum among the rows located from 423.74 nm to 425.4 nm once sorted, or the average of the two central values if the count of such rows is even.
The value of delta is 1.07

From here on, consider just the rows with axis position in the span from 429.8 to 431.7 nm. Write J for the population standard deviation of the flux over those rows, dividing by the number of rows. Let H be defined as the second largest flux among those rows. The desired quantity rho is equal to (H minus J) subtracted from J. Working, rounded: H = 29.5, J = 4.6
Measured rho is -20.3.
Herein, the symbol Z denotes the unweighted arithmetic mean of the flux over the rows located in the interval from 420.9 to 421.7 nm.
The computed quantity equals 31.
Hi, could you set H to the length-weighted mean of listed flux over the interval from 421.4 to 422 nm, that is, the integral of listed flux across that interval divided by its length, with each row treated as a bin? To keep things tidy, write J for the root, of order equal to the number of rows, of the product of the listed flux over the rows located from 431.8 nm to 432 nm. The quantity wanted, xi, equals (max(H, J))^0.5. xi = 5.39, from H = 29.1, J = 23.7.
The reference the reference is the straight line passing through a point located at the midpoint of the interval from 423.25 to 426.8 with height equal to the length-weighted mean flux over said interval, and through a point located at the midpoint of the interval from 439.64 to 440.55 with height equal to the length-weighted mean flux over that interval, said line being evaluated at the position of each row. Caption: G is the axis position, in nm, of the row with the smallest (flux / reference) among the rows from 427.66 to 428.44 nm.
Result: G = 427.804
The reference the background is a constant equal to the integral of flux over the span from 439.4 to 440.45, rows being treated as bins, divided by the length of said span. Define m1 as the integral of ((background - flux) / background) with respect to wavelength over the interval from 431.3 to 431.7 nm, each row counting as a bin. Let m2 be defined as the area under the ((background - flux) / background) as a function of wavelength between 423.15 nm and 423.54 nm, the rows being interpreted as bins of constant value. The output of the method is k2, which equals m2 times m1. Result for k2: 0.0016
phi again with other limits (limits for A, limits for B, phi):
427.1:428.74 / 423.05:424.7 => 0.8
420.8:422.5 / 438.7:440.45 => -0.8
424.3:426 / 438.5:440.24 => -1.0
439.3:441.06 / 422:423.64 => 1.2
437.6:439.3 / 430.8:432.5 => -2.5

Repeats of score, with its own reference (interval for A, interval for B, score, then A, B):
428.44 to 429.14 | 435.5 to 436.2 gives 22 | 3.3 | 11.4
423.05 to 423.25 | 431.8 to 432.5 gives -4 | 0.7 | 11.2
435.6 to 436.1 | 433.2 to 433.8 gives 23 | 3.2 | 9.0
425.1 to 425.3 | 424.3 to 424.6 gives 13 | 1.4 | 1.4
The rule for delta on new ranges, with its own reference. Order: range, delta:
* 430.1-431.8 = 0.80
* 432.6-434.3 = 0.89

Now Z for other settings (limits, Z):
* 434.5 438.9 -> 30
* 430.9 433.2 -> 29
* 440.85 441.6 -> 34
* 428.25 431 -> 26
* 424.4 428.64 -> 28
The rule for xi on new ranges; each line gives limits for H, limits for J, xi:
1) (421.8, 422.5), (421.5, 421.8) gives 5.41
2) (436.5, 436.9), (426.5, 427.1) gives 5.58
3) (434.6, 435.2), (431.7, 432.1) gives 5.53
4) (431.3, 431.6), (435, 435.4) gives 5.67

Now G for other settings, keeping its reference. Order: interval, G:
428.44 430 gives 429.976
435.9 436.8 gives 435.958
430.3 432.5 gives 431.166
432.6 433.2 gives 432.757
